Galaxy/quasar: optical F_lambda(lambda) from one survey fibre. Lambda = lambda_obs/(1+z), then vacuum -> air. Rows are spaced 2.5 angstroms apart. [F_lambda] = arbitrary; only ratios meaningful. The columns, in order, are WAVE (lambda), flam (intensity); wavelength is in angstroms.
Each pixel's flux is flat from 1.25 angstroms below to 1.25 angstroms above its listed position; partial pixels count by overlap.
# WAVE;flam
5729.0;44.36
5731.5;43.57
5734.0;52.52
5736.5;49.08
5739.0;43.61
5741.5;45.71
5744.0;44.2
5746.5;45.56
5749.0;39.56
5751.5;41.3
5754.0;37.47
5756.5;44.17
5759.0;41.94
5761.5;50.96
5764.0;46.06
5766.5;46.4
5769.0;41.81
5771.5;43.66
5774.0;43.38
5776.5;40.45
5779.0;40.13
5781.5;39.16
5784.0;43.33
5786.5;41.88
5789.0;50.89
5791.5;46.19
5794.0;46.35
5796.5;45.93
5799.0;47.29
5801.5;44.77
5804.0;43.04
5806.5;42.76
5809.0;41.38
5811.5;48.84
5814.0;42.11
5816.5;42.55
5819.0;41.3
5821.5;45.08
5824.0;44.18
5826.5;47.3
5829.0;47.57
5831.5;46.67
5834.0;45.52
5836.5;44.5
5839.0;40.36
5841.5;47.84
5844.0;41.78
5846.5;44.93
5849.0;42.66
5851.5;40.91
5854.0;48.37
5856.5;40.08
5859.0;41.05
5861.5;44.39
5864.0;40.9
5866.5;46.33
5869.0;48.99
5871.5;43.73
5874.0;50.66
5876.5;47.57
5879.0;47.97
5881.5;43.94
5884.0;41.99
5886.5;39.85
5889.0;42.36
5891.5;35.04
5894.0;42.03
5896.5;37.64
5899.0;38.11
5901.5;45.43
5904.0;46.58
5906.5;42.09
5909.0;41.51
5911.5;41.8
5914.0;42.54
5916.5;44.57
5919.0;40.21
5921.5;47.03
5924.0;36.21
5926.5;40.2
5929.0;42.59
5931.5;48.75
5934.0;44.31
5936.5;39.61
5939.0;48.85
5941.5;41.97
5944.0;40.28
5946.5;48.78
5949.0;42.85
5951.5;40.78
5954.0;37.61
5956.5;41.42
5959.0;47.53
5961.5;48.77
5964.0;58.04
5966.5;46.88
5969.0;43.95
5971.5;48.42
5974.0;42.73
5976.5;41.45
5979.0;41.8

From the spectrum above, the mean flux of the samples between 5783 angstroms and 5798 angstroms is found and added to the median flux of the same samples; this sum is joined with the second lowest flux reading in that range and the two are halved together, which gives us 67.6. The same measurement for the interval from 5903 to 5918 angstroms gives 63.6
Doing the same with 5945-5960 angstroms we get 63.0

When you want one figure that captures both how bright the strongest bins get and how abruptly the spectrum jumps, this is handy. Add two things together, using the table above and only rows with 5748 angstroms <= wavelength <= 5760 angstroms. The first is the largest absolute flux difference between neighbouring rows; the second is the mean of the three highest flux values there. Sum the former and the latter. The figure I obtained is 49.2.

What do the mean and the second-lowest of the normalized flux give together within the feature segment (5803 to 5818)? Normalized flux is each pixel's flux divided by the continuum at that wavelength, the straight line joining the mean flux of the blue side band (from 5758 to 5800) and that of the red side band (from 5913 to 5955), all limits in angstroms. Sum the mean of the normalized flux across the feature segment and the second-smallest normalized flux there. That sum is 1.94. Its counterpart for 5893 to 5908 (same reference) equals 1.86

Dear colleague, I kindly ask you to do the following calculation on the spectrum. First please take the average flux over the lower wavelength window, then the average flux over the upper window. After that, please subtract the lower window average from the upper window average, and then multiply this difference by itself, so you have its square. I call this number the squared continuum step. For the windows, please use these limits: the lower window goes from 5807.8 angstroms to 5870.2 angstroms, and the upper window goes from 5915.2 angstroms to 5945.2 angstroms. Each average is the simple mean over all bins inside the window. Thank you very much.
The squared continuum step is 1.8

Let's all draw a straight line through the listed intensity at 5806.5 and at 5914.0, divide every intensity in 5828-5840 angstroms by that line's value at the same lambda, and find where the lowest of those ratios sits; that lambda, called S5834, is 5839.0 angstroms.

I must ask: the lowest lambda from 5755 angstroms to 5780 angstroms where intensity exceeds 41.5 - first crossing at 5756.5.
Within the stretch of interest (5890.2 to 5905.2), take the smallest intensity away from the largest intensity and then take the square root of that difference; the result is 3.4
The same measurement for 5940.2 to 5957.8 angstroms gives 3.3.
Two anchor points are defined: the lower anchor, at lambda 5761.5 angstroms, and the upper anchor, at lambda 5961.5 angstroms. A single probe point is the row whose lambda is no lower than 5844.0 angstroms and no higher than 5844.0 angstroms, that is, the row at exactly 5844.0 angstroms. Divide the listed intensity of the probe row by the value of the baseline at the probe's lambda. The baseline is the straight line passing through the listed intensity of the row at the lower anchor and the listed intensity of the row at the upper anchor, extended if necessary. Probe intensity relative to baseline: 0.835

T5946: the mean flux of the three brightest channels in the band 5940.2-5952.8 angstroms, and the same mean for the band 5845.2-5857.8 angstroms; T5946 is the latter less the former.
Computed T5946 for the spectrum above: 1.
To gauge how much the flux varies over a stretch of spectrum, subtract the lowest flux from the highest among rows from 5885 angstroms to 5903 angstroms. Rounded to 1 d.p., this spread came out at 10.4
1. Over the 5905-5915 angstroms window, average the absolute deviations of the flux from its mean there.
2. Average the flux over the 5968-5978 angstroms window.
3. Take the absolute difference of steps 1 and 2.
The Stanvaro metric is 43.8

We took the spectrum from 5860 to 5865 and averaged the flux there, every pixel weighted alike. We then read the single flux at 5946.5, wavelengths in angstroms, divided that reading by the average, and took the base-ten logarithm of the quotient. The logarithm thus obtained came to 0.058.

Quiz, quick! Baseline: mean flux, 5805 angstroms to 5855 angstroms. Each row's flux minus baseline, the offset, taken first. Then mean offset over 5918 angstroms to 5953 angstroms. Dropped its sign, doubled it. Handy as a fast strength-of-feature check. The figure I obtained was 2.6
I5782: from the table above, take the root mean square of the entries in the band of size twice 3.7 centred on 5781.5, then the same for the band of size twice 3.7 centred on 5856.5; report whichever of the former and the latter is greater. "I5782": 43.3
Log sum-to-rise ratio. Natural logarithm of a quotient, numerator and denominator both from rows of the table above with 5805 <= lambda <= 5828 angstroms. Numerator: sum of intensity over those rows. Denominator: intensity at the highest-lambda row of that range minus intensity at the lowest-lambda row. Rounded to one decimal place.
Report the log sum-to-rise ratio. 4.5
